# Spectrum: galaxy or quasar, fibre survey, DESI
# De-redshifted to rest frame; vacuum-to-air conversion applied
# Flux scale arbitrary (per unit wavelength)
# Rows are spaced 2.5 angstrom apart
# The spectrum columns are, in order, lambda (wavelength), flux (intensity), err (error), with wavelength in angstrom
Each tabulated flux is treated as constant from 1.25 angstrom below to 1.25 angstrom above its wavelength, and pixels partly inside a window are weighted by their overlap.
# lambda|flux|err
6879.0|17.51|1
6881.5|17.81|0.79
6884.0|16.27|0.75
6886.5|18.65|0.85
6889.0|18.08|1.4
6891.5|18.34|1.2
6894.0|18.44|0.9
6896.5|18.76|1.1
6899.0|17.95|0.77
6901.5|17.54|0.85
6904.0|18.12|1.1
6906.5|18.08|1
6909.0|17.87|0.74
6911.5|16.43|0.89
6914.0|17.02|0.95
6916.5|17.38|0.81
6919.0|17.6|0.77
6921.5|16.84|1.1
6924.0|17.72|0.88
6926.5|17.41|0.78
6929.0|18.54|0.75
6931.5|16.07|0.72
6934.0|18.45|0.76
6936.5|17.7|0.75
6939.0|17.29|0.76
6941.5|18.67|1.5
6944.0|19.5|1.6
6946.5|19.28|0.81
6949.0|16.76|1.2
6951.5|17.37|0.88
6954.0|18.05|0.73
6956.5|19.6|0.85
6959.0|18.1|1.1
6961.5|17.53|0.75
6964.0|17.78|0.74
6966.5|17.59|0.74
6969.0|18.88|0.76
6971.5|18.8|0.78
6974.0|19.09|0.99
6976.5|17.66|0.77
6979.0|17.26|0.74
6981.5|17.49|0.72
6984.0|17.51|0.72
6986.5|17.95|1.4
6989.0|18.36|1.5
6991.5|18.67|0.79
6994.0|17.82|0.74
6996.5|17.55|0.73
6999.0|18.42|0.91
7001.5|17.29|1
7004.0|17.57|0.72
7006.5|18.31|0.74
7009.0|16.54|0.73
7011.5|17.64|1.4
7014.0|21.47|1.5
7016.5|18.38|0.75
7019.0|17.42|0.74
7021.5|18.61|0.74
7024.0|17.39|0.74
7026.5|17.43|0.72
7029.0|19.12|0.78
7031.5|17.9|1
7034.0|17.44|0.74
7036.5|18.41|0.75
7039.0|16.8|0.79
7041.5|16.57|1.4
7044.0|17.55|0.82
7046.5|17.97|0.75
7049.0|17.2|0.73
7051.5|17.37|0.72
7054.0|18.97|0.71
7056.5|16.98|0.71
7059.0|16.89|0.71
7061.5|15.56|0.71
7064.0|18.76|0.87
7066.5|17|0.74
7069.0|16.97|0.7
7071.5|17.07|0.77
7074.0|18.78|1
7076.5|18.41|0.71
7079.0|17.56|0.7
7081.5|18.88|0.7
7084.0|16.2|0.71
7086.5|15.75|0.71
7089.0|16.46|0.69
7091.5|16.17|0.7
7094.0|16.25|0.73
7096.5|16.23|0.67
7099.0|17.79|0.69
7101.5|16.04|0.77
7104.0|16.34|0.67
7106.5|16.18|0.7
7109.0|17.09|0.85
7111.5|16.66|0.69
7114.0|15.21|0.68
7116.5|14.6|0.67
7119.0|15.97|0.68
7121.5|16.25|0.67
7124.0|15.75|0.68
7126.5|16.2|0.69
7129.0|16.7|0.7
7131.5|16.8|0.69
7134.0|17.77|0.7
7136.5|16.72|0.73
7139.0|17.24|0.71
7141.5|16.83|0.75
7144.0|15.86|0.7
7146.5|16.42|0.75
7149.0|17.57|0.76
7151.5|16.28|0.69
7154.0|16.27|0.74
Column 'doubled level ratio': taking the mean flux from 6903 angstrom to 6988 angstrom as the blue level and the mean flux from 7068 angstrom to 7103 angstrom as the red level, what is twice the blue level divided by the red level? 2.097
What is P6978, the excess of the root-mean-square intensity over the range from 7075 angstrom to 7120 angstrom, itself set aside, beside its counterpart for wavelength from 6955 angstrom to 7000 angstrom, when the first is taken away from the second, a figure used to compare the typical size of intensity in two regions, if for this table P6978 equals 1.5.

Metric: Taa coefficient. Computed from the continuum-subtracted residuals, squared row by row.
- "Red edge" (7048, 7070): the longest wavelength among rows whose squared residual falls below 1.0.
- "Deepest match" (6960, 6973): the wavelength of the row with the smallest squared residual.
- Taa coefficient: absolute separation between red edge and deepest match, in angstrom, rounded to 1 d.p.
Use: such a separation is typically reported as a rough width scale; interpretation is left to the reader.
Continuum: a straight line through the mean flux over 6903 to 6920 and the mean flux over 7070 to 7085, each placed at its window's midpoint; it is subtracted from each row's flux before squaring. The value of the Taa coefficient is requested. 102.5 angstrom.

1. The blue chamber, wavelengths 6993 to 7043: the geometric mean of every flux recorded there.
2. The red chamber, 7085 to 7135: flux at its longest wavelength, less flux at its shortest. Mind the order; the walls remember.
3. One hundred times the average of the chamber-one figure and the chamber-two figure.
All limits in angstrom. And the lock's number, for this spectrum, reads 995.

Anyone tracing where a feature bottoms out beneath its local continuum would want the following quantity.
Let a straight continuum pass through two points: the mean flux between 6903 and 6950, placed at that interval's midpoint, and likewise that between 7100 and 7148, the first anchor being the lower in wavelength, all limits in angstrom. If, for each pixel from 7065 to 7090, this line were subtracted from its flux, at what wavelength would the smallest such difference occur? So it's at 7086.5 angstrom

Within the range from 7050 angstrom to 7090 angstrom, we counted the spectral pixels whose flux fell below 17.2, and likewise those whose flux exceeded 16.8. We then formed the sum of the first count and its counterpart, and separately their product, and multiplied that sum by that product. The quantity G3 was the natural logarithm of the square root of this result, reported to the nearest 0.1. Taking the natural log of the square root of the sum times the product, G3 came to 3.9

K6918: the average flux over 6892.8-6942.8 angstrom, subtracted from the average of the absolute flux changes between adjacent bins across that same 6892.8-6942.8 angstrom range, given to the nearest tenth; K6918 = -16.9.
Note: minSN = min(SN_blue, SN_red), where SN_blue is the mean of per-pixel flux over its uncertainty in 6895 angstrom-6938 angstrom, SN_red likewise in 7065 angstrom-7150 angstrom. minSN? 20.8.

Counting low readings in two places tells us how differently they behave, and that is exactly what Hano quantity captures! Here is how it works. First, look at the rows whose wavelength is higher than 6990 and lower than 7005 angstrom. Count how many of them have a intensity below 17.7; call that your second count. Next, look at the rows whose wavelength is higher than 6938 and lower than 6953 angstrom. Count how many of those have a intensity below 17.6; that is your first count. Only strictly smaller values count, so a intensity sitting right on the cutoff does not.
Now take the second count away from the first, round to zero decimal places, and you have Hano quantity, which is 0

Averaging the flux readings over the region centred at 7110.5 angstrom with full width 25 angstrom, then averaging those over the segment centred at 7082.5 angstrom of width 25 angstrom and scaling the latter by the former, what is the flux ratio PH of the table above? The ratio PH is 1.06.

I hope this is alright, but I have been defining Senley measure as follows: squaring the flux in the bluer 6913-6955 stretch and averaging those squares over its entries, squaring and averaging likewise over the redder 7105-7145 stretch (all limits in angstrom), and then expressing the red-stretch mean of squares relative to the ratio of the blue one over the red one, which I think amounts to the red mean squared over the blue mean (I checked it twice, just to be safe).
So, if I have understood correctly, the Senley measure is 228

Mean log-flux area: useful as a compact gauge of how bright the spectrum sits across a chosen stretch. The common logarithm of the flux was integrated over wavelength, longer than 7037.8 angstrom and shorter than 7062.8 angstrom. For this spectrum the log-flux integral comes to 31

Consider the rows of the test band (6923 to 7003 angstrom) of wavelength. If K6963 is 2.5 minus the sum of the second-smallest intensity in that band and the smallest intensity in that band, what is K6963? -30.3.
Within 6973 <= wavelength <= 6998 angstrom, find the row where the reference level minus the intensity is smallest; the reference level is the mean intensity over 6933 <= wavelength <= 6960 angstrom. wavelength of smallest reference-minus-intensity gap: 6974.0 angstrom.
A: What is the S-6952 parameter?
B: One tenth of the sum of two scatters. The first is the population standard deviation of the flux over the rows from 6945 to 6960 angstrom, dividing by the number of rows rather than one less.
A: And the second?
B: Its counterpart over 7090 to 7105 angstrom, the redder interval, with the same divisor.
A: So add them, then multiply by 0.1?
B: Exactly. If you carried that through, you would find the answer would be 0.16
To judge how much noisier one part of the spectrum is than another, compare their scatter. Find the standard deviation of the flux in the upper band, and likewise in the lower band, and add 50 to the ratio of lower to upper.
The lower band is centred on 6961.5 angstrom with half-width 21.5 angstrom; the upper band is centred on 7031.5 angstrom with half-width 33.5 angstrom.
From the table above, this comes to 50.8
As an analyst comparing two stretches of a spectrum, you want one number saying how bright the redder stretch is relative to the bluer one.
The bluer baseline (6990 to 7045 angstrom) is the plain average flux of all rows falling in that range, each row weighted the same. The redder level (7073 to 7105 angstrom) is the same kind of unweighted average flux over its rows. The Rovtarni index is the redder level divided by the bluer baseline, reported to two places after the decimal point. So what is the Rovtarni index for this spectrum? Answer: 0.95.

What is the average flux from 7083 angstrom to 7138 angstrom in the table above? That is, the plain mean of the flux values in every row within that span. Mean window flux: 16.3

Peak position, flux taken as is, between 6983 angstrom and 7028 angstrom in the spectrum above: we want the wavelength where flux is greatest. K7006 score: 7014.0 angstrom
